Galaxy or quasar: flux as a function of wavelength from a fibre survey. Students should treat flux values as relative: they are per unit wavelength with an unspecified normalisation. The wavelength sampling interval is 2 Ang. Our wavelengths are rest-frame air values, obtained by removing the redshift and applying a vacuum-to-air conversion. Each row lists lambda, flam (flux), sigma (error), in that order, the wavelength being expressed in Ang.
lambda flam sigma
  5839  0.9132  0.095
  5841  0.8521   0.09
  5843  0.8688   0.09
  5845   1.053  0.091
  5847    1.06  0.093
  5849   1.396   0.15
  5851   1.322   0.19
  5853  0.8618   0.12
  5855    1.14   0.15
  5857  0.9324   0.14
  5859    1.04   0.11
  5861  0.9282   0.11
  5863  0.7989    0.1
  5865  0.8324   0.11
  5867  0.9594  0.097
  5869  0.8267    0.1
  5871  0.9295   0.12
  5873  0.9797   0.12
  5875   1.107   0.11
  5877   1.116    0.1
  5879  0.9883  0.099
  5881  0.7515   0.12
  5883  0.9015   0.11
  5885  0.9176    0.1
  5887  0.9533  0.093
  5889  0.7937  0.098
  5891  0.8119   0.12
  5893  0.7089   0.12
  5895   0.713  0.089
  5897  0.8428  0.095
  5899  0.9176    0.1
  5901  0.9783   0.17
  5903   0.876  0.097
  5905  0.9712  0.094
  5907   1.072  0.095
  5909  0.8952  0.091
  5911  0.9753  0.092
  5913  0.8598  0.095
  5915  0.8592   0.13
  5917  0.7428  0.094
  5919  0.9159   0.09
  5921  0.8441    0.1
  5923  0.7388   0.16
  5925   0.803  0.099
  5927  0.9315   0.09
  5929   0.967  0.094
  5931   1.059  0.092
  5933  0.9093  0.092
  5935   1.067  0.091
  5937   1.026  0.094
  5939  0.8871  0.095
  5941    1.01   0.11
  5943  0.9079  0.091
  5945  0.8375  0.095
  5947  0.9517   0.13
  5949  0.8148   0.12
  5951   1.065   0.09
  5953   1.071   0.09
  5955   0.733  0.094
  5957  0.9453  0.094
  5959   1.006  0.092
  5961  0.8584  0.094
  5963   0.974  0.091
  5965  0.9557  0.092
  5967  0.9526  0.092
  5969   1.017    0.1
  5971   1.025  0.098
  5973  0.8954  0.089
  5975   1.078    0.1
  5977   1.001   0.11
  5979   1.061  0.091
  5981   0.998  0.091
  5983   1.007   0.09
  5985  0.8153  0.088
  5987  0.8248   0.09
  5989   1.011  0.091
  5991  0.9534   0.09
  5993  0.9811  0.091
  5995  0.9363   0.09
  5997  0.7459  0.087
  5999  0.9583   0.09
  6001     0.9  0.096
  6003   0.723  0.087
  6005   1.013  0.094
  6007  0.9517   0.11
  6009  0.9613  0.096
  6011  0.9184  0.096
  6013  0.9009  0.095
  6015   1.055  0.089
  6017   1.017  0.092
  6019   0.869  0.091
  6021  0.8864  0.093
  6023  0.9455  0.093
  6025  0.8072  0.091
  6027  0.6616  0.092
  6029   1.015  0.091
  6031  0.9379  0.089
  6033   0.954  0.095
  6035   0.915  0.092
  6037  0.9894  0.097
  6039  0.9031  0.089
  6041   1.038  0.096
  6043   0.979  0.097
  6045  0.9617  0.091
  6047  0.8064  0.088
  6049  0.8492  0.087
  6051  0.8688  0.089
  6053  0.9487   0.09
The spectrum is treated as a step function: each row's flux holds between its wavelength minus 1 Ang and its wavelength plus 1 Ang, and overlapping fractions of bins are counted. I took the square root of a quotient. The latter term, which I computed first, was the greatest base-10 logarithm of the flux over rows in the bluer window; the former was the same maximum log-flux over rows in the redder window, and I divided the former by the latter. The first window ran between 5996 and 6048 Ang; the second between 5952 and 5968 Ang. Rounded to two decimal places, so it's 0.88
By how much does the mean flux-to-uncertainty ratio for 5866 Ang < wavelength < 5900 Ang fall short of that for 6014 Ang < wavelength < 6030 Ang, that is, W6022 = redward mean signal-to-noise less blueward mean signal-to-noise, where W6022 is 1.3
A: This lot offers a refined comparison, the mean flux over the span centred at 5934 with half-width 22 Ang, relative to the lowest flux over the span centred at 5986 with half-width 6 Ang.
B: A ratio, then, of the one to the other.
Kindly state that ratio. 1.12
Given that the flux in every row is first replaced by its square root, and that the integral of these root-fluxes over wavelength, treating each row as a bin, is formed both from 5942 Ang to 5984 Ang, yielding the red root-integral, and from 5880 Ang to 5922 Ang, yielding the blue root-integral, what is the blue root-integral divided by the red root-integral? 0.95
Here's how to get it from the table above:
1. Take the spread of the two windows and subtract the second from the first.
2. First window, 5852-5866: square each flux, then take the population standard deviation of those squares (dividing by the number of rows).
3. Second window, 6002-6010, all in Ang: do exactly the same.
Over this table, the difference 0.03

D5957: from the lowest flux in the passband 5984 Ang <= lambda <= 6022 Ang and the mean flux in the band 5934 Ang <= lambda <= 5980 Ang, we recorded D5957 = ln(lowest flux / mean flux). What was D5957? -0.29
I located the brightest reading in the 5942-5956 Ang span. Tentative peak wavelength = 5953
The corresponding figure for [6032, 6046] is 6041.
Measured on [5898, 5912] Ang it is 5907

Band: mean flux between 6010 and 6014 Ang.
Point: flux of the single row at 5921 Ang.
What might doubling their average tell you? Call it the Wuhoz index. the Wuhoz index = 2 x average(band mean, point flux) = 1.75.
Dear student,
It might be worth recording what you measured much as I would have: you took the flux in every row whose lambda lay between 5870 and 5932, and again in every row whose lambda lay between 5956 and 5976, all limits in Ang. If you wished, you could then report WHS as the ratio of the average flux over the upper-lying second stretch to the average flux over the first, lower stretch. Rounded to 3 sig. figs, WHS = 1.08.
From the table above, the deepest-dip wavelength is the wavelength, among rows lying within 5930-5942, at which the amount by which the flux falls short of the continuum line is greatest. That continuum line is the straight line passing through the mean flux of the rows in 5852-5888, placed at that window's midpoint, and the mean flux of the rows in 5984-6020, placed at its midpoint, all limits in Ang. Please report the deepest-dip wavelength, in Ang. 5939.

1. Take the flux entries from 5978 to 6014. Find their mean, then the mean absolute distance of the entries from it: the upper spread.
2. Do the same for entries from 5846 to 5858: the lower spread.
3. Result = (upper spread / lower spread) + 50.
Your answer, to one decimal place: 50.4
